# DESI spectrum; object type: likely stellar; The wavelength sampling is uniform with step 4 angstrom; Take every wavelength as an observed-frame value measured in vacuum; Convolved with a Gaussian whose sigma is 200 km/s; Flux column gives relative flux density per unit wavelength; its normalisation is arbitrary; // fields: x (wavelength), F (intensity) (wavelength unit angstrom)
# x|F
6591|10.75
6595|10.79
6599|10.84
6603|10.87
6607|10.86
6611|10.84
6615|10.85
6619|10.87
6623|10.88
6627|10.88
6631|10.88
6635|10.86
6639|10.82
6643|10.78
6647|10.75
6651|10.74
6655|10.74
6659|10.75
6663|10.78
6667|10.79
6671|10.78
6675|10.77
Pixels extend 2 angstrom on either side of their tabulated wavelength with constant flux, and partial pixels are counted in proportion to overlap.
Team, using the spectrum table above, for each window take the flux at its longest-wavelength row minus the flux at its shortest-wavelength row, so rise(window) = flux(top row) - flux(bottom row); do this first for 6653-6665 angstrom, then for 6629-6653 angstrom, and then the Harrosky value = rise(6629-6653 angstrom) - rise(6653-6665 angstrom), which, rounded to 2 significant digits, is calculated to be -0.18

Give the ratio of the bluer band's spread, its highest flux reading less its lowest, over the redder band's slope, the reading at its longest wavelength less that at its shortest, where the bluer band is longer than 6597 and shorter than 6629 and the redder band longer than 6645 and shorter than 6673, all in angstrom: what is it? 1.3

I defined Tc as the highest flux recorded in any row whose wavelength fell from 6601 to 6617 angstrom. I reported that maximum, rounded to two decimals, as 10.87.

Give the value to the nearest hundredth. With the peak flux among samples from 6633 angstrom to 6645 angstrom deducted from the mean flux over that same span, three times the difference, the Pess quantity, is -0.12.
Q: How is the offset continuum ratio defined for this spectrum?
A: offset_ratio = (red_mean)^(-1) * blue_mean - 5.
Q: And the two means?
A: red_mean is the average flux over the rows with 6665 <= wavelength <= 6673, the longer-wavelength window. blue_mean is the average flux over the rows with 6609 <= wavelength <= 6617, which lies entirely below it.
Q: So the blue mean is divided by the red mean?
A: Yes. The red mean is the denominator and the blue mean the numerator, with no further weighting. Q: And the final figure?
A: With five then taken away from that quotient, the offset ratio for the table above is -3.994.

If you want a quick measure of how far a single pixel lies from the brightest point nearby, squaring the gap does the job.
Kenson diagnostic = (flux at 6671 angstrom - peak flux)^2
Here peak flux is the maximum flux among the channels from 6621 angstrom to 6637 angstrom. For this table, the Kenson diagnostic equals 0.0100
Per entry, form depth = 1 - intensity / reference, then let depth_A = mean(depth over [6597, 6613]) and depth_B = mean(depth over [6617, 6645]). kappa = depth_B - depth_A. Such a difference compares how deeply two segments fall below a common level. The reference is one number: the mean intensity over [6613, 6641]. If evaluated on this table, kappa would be 0.000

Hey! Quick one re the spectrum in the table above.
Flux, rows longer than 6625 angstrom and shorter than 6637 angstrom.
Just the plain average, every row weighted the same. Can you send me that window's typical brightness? 10.87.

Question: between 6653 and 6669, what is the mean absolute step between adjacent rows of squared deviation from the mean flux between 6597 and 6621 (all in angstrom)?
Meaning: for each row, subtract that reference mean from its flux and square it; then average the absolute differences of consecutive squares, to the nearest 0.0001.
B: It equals 0.0030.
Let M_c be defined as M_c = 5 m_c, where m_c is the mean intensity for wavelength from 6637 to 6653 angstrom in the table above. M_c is 53.9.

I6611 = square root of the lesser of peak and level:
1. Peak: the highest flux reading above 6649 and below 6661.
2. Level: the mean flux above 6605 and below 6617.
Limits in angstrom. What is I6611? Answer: 3.28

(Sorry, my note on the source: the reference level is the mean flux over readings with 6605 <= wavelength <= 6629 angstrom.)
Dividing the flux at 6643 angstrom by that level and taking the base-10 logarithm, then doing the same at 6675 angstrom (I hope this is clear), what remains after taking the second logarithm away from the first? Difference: 0.000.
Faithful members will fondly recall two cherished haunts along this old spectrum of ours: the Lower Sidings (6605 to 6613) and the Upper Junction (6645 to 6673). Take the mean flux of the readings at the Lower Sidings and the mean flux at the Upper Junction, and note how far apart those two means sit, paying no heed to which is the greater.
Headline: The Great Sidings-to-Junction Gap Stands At 0.089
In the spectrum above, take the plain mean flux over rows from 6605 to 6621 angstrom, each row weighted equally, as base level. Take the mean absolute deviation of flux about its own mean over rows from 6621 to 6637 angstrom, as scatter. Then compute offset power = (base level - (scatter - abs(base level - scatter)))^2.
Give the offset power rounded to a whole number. 471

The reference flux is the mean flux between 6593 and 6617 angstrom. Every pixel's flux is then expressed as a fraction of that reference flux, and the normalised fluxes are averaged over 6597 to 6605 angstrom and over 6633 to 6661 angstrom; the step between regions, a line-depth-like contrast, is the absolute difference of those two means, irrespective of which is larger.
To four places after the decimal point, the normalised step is 0.0072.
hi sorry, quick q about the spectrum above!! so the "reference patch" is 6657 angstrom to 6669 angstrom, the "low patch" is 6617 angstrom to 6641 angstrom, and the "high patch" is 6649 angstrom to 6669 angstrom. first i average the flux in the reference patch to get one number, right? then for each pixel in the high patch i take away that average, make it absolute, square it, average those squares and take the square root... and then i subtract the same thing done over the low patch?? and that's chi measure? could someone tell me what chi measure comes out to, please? -0.069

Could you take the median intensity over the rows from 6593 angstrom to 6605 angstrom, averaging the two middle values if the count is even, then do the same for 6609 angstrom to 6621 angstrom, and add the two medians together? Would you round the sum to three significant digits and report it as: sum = 21.7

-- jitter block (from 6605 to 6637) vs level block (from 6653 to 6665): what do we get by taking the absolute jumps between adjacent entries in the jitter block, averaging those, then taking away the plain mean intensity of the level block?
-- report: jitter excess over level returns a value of -10.75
